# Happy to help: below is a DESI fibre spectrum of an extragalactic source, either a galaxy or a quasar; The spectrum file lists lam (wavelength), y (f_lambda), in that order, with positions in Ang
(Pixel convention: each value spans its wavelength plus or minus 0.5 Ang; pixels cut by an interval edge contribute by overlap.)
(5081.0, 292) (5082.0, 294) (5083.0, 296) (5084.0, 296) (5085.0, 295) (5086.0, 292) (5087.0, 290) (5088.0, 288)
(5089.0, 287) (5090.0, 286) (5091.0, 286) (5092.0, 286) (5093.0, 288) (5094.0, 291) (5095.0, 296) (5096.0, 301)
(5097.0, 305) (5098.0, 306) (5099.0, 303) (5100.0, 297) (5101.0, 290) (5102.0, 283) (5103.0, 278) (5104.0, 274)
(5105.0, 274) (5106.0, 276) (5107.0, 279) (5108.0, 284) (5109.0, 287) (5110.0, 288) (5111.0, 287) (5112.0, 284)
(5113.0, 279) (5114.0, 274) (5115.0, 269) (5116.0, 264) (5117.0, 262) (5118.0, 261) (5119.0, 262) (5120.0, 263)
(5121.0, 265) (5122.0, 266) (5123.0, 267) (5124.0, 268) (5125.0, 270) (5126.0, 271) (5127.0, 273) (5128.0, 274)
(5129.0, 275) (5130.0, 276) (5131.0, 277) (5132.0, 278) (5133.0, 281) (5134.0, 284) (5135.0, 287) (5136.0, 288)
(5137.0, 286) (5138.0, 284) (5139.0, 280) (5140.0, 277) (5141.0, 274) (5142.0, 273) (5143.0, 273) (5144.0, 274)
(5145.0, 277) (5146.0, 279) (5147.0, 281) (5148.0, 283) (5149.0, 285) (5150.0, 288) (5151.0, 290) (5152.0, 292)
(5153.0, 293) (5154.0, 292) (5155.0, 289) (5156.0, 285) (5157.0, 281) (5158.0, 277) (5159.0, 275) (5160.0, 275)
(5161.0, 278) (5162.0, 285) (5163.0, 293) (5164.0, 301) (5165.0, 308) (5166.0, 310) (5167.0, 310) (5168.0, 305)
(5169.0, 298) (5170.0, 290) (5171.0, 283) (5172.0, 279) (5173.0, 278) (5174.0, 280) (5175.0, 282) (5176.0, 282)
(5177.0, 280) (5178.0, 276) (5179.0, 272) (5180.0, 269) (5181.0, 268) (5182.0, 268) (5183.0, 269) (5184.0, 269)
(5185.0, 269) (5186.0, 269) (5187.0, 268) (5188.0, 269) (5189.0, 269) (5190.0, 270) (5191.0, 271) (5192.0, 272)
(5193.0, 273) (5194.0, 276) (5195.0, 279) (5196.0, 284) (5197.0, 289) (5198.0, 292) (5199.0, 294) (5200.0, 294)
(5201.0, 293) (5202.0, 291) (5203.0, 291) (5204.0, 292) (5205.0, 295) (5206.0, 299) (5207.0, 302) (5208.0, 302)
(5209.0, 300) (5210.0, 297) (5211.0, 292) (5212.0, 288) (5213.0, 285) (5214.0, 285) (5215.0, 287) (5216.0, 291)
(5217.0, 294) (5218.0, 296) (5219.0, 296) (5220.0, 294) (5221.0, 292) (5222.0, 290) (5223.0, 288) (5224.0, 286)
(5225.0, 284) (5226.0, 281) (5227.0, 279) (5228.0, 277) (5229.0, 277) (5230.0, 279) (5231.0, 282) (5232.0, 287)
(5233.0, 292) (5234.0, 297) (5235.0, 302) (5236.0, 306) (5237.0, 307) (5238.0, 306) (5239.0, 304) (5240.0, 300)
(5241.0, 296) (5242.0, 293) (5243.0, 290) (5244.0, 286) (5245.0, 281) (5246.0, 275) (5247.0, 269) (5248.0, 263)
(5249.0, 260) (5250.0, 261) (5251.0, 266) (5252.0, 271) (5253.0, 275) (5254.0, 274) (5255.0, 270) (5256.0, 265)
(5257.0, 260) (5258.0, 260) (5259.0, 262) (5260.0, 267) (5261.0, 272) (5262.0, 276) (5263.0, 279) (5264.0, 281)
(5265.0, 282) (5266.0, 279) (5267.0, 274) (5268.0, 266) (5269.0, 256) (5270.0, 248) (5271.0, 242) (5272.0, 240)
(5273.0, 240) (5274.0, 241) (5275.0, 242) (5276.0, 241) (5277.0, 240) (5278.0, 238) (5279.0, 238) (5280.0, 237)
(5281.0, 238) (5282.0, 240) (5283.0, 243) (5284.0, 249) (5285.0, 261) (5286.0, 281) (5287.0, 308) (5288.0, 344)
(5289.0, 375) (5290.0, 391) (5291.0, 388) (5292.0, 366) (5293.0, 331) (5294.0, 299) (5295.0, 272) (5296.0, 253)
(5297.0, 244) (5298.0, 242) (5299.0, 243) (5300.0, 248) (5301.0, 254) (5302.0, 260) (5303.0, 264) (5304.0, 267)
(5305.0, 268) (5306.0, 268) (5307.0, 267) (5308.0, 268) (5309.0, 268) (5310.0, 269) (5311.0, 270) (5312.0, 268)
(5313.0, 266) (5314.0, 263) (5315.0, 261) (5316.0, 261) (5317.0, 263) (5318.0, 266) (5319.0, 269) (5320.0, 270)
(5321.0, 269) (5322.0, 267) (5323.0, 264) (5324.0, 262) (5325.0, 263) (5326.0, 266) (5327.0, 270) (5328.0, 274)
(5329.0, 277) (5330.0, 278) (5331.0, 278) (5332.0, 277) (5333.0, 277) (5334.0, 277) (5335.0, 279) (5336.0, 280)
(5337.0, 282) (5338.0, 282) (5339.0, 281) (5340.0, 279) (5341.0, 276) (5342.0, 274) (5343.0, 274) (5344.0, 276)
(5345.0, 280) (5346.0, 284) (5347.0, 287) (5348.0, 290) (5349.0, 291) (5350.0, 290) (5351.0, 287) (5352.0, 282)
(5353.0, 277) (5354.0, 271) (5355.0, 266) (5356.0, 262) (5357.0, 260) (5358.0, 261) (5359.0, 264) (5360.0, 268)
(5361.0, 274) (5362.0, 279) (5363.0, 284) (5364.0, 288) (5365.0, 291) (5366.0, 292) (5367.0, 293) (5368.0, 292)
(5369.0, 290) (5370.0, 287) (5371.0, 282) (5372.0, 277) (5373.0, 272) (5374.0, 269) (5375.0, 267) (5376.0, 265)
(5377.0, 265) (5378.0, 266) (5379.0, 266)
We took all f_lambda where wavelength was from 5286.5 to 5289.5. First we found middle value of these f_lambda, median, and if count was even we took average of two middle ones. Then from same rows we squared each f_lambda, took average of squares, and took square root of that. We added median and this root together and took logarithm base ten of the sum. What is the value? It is 2.84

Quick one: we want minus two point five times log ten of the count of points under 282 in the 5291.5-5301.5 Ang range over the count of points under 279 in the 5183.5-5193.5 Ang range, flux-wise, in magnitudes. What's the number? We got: 0.39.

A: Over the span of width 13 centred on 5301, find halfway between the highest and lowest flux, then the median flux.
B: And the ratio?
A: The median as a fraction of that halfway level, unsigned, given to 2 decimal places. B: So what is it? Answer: 1.01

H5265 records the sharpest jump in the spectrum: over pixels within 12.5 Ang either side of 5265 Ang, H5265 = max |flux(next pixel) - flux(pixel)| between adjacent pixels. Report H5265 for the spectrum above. 10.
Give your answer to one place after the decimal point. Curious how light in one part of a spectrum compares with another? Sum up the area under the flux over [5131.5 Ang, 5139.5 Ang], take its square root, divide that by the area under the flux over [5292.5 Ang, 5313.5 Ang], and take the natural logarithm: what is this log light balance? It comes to -4.8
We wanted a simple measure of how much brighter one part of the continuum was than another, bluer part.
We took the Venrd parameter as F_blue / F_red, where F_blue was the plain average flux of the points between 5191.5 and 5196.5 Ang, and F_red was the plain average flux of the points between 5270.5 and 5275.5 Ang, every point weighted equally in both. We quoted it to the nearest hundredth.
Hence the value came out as 1.15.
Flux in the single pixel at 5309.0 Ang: 268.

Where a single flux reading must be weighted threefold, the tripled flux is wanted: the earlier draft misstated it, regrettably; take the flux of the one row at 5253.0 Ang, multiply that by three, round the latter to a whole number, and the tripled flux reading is 825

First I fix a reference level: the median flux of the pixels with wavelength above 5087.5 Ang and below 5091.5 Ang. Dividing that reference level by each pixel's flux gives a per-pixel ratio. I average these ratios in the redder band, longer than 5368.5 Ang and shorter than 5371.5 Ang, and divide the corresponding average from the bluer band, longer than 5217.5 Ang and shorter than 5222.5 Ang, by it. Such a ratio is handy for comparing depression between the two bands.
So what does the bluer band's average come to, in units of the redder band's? 0.98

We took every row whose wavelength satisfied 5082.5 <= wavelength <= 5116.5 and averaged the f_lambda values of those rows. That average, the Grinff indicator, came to 287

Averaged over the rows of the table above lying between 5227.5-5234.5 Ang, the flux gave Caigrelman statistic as 284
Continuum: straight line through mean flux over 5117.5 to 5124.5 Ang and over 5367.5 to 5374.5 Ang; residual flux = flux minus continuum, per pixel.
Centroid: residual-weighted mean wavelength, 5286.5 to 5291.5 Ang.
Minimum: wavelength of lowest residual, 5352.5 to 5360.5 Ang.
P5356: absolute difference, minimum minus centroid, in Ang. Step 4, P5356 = 67.5 Ang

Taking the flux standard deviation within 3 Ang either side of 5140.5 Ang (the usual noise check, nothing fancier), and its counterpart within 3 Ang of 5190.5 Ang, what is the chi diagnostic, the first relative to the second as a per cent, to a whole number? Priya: 272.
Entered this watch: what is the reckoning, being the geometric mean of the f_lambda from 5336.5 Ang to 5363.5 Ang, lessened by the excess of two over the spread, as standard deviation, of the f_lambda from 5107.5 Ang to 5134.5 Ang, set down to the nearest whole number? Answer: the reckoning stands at 283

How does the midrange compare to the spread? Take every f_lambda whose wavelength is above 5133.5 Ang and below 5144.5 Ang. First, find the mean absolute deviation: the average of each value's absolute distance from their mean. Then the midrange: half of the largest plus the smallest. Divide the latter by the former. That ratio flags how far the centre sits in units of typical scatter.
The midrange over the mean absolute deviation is 53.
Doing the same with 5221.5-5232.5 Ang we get 73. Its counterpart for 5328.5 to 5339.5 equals 163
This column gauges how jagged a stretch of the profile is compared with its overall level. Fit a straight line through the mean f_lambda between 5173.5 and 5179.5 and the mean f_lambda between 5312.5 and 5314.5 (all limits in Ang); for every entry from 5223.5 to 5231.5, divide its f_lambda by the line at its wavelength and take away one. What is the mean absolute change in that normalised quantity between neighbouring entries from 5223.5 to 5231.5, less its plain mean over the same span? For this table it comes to -0.019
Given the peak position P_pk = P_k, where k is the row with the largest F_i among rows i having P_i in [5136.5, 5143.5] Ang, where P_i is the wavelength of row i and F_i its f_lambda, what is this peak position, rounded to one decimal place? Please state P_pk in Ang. 5137.0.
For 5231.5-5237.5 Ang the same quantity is 5237.0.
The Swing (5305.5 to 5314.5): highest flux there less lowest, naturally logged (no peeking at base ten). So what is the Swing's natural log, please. 1.95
